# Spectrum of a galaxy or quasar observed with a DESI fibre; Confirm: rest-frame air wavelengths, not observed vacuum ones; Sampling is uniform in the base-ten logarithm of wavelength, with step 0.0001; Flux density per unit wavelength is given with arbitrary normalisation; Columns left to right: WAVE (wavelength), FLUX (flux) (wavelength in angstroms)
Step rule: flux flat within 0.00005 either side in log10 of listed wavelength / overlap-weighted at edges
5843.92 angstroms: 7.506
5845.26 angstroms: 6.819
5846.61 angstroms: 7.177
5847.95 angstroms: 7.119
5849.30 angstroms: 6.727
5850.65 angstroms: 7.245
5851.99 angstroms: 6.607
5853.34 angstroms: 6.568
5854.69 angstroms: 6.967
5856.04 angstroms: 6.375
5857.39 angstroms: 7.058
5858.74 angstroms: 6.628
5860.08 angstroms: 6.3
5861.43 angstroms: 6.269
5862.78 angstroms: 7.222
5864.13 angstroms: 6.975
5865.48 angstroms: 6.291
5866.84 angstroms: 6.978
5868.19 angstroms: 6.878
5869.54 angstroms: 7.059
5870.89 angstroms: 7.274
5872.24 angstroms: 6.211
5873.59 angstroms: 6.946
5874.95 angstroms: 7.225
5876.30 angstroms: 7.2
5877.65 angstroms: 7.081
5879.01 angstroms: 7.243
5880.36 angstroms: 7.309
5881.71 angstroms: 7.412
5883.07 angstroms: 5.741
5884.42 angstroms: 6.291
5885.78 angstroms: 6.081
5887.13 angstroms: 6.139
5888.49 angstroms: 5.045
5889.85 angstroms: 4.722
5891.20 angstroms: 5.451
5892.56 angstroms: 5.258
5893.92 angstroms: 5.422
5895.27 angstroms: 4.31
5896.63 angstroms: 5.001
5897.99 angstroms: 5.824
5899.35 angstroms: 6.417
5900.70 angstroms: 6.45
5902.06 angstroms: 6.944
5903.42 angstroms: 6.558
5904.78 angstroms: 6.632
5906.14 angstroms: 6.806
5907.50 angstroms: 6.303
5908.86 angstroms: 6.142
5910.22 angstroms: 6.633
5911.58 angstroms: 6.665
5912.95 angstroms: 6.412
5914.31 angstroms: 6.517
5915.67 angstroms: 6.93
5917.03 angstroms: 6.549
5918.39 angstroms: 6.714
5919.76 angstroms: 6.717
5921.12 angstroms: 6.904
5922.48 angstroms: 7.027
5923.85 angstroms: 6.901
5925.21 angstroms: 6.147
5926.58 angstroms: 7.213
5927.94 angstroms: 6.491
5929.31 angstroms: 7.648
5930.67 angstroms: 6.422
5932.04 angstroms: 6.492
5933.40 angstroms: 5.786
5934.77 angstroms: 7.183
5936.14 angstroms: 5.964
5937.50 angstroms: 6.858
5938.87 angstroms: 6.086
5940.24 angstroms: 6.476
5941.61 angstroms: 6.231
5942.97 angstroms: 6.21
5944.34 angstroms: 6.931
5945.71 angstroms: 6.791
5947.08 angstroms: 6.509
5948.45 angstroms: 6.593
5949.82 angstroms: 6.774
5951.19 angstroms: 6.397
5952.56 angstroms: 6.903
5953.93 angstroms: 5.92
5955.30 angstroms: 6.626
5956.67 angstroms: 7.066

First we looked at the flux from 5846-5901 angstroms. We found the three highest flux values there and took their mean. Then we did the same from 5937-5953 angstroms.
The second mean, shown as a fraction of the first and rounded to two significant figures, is 0.94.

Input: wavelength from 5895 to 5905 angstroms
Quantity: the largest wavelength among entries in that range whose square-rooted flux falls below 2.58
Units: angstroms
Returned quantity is 5904.78 angstroms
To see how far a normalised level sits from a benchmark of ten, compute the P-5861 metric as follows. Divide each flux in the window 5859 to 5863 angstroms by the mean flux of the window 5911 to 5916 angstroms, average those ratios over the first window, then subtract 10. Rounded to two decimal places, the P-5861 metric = -9.01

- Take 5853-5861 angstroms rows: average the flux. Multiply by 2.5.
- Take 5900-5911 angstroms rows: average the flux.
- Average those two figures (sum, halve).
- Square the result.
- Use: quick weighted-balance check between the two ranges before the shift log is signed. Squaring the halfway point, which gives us 134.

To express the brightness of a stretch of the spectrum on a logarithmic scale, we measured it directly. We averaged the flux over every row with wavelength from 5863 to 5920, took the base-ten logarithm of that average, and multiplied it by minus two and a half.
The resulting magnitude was -2.02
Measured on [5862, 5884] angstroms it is -2.10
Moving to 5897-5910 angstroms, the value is -2.02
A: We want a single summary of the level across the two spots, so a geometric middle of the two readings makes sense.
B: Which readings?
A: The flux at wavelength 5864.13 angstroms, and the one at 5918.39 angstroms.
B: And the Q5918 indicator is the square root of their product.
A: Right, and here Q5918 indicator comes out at 6.84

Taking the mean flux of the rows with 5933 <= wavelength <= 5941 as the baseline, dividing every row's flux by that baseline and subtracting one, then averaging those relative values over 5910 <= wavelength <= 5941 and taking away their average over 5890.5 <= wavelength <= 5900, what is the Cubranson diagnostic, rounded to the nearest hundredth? 0.20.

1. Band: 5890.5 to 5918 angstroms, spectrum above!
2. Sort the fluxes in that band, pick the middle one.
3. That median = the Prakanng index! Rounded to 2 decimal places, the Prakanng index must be 6.43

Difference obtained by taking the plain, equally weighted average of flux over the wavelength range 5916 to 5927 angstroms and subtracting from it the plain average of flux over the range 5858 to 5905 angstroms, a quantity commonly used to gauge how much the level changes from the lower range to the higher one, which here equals 0.4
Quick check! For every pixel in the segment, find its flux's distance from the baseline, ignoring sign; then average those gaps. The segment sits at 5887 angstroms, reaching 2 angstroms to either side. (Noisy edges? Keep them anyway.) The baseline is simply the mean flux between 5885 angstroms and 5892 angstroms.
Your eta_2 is 0.6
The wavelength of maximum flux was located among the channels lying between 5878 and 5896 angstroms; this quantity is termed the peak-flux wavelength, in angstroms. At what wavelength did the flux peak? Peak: 5881.71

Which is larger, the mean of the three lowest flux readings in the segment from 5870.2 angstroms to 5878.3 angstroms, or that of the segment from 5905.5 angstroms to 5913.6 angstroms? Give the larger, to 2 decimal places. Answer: 6.75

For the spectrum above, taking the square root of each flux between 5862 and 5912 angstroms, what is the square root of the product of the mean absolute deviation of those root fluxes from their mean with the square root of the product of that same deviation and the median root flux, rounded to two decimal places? 0.27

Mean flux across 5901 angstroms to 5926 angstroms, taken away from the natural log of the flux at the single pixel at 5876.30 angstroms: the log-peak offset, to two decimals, -4.66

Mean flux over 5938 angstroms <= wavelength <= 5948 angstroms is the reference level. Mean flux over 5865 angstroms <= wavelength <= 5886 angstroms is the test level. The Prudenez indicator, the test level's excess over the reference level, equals 0.4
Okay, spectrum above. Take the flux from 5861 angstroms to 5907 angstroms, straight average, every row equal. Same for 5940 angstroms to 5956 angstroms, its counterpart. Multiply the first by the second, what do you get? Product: 41.6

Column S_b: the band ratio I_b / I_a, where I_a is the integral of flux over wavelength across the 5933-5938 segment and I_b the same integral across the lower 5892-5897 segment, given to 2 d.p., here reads 0.77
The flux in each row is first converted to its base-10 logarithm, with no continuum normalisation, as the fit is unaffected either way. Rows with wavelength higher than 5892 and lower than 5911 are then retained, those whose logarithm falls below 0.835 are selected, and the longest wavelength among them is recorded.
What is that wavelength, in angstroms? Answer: 5910.22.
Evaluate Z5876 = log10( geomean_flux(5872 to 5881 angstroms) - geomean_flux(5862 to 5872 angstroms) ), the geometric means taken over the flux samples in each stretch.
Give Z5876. -1.1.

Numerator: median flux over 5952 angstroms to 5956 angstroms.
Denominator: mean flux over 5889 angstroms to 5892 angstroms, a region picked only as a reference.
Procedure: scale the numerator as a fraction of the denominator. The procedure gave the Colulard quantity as 1.30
